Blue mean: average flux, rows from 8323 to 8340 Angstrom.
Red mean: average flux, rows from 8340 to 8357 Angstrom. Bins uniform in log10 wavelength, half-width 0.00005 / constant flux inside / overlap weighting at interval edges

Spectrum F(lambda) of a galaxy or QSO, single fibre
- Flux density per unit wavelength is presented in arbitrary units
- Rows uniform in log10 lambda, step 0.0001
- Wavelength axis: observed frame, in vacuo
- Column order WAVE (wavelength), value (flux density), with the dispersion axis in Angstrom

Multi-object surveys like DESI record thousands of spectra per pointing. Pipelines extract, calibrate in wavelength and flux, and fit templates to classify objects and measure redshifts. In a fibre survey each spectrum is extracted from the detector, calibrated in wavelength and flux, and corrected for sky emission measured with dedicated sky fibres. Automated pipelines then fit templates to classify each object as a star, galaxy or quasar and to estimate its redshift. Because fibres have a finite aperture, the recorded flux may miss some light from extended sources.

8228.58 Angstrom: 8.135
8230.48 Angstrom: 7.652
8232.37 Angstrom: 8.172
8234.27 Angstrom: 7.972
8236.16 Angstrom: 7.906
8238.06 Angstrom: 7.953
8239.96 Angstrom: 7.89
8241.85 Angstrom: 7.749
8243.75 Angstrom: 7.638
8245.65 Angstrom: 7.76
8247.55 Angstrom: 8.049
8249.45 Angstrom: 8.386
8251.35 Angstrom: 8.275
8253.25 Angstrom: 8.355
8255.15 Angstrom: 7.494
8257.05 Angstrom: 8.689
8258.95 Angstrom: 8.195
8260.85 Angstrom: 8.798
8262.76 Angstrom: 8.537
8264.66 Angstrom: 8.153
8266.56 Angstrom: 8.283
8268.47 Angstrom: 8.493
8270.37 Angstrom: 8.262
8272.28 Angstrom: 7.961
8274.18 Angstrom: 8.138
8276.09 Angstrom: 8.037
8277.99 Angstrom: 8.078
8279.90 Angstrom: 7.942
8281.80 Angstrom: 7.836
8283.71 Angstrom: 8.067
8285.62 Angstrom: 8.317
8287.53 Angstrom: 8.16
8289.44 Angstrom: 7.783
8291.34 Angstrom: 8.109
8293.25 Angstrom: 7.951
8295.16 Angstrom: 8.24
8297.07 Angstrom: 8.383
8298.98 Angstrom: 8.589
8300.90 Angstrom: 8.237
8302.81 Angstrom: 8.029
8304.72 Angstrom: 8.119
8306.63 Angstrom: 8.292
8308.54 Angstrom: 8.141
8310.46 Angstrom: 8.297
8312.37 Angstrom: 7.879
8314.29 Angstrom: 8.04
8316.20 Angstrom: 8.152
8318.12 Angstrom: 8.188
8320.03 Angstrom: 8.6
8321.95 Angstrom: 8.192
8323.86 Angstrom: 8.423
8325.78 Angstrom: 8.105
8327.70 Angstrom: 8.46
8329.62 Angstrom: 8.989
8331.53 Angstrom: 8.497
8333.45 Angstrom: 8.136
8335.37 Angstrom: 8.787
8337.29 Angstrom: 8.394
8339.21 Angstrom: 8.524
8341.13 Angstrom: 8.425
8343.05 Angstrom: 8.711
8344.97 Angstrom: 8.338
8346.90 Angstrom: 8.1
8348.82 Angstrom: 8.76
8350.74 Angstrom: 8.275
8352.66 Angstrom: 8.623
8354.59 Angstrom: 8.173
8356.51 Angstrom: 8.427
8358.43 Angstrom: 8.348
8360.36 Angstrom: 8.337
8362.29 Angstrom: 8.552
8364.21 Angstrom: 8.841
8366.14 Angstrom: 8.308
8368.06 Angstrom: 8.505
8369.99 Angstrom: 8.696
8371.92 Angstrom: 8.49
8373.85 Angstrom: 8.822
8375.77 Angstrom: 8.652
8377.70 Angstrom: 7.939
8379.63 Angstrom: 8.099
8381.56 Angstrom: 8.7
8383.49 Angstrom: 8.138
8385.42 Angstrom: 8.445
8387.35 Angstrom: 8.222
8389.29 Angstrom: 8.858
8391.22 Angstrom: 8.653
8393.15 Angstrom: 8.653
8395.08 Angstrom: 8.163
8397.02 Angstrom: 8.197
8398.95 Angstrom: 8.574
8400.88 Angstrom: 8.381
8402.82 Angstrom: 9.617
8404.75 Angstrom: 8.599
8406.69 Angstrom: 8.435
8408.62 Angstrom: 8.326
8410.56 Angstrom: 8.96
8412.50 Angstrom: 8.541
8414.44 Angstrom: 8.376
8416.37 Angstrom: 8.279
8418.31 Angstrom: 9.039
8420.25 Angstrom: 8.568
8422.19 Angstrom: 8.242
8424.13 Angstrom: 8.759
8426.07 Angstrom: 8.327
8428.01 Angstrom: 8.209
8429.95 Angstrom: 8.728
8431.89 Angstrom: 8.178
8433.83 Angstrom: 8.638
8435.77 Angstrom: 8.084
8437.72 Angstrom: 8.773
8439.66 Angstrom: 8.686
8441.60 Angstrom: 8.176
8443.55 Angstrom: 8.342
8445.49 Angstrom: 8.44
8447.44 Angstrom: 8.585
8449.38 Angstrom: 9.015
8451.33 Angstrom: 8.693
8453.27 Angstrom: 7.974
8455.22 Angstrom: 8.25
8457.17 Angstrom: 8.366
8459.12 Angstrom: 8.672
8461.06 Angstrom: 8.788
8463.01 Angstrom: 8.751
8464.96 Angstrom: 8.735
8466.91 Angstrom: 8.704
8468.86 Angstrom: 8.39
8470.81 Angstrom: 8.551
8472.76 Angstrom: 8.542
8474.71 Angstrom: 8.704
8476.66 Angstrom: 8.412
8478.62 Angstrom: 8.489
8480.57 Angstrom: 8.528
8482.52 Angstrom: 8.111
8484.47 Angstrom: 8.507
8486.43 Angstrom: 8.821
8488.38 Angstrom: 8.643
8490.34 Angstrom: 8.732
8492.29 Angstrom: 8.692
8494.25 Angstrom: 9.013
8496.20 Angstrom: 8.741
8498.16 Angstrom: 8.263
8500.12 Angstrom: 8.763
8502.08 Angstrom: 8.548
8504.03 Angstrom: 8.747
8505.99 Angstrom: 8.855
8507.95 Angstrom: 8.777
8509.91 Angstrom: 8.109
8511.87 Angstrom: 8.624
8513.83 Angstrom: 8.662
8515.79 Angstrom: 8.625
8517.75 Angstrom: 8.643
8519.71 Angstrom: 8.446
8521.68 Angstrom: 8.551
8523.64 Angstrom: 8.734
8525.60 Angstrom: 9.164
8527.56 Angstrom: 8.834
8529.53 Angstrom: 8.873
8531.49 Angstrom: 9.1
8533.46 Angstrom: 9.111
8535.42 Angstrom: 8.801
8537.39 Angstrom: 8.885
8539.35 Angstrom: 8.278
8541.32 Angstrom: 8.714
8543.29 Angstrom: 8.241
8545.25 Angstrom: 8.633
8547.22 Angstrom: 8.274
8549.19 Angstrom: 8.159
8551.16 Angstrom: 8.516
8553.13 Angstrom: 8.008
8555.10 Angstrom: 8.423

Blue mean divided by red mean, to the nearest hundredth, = 1.01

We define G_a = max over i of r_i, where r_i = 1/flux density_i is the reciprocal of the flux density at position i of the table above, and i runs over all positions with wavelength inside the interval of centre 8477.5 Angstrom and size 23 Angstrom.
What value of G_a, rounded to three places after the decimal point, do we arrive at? 0.123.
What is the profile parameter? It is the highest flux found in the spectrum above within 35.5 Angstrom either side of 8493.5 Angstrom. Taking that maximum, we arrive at 9.164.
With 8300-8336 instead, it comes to 8.989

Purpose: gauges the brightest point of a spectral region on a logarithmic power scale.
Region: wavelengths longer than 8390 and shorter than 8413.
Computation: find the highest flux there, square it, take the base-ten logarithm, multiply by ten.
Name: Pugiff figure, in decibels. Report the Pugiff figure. 19.7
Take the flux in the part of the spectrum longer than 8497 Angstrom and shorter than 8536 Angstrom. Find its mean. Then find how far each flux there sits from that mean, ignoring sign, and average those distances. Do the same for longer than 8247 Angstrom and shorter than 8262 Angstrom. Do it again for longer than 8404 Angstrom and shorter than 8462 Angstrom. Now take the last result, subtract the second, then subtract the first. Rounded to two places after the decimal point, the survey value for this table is -0.24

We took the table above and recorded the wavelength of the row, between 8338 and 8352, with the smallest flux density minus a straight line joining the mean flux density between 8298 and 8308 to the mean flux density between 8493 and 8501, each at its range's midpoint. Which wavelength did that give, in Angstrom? 8346.90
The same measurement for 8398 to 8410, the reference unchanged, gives 8408.62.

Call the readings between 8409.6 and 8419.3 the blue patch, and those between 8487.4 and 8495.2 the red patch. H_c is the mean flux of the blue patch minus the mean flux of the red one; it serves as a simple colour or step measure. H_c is -0.13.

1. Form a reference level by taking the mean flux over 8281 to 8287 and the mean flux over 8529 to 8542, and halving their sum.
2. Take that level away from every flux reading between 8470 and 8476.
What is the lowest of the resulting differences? 0.1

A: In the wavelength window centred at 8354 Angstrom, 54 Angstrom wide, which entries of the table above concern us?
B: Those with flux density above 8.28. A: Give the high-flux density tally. 22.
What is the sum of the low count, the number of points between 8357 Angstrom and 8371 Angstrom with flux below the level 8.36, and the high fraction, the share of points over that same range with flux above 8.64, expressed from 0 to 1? 3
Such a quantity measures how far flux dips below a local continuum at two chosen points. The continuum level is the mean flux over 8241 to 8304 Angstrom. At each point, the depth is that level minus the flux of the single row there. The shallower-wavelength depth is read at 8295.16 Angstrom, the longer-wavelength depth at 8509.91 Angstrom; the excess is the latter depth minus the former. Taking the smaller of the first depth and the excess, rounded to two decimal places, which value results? -0.09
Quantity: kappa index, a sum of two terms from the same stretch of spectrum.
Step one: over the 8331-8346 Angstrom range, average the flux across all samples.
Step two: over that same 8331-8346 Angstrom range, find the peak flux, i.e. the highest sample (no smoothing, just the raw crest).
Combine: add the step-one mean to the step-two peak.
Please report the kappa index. 17.3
